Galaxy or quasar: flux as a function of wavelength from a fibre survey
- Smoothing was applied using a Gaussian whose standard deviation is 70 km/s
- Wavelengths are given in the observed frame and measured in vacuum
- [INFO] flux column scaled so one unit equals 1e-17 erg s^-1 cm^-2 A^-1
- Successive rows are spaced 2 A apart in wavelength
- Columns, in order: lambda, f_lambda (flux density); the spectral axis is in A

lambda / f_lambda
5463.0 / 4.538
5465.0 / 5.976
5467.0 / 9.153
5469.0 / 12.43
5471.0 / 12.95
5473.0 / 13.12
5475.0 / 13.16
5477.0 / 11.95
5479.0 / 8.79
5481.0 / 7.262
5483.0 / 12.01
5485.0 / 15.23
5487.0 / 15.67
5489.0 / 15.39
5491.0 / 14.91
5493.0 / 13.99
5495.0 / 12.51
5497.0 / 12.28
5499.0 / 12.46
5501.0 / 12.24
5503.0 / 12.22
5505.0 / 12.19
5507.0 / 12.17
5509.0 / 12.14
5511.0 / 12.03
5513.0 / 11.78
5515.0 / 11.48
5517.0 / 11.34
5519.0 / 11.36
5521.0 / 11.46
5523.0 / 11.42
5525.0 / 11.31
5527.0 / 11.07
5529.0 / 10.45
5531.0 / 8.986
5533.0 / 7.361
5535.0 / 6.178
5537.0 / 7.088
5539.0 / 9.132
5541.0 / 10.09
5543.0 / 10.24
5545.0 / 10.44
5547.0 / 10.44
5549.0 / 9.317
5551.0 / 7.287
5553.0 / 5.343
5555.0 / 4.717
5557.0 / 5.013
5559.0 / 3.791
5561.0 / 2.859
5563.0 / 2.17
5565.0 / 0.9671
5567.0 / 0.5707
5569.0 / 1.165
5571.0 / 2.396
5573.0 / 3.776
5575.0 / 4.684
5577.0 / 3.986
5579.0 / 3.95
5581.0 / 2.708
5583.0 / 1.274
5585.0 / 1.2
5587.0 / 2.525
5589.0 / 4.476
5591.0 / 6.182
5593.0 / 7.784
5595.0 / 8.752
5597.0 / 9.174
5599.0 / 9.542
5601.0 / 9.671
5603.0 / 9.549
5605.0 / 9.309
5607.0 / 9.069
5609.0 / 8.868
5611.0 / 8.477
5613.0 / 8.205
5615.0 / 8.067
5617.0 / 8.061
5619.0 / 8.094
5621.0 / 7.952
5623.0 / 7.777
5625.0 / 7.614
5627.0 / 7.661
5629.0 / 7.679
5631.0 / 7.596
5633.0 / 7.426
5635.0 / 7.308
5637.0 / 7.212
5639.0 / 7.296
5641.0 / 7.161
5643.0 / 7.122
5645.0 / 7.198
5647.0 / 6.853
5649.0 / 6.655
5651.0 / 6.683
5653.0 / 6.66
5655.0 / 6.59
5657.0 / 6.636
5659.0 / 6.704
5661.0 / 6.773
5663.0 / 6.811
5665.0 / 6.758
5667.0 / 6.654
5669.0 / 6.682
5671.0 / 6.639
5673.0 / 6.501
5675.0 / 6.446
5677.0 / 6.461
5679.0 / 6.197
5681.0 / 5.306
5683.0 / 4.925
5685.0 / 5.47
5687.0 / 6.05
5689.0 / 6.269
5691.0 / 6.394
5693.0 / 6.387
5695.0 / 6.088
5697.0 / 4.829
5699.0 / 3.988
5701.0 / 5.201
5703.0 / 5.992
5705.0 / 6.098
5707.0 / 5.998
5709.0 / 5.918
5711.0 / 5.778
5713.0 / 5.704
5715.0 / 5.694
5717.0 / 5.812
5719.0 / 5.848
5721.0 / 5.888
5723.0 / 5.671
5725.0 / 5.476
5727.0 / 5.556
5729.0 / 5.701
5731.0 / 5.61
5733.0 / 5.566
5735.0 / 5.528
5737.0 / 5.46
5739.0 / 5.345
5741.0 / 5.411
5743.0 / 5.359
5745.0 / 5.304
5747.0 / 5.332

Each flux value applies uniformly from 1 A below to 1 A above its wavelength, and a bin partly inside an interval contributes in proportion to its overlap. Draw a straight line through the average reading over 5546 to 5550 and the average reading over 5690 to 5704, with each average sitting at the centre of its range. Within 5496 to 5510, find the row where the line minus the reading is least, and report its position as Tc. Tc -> 5499.0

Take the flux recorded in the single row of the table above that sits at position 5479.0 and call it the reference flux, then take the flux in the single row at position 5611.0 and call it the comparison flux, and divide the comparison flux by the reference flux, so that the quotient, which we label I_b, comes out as 0.96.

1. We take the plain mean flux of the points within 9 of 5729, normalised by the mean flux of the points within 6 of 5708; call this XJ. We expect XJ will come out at 0.9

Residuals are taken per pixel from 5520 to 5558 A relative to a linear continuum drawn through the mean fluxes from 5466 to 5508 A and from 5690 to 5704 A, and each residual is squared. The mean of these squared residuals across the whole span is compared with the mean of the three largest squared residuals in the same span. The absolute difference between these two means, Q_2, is 19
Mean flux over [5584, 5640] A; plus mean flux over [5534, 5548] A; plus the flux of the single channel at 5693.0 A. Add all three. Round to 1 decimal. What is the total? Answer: 23.1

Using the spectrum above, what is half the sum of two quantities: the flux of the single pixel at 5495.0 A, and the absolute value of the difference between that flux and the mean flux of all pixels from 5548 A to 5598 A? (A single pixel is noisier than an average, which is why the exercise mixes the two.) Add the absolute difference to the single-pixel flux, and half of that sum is 10.4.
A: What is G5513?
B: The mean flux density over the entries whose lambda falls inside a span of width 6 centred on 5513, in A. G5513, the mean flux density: 11.8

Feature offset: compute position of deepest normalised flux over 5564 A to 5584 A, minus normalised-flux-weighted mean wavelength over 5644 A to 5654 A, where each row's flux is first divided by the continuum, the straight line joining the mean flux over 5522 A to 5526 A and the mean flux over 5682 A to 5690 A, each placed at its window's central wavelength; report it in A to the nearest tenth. -82.0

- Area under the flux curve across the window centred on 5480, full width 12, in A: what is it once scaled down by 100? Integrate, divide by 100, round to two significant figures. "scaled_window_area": 1.4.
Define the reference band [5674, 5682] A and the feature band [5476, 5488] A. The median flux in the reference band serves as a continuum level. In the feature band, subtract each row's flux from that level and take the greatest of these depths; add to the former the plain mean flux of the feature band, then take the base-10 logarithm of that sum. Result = 1.04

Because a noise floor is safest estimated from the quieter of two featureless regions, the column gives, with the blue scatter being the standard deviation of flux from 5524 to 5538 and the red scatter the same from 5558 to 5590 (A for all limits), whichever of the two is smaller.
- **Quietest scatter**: 1.3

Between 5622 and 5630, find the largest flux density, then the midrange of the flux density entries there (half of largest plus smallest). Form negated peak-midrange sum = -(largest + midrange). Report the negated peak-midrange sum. -15.5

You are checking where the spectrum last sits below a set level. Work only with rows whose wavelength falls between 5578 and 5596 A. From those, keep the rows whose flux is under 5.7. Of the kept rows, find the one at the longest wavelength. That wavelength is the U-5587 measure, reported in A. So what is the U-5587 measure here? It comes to 5589.0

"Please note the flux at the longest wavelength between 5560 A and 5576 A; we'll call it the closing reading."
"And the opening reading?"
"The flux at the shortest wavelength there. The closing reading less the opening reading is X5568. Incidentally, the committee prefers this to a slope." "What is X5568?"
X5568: 2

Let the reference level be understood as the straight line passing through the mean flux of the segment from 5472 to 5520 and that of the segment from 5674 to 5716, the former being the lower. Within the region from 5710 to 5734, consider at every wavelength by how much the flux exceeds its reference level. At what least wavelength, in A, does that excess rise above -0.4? 5711.0 A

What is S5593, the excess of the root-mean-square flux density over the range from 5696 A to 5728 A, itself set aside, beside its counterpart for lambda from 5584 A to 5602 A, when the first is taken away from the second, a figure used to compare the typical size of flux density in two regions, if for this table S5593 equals 1.6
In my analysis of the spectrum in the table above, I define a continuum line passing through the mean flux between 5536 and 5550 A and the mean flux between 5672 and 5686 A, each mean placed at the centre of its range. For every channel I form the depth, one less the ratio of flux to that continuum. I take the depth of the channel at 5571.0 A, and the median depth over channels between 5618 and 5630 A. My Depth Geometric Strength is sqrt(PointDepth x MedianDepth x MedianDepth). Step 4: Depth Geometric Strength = 0.048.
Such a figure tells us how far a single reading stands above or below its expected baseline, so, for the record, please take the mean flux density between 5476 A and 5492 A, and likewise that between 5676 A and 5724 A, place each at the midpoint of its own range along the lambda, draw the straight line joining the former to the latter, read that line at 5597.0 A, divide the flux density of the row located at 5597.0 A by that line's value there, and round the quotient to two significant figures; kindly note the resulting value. 1.0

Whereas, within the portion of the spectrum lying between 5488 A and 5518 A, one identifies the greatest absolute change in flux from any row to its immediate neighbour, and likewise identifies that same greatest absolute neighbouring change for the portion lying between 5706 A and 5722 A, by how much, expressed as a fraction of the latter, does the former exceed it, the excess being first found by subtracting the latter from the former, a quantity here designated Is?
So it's 10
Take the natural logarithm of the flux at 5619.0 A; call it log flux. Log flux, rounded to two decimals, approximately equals 2.09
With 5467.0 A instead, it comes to 2.21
